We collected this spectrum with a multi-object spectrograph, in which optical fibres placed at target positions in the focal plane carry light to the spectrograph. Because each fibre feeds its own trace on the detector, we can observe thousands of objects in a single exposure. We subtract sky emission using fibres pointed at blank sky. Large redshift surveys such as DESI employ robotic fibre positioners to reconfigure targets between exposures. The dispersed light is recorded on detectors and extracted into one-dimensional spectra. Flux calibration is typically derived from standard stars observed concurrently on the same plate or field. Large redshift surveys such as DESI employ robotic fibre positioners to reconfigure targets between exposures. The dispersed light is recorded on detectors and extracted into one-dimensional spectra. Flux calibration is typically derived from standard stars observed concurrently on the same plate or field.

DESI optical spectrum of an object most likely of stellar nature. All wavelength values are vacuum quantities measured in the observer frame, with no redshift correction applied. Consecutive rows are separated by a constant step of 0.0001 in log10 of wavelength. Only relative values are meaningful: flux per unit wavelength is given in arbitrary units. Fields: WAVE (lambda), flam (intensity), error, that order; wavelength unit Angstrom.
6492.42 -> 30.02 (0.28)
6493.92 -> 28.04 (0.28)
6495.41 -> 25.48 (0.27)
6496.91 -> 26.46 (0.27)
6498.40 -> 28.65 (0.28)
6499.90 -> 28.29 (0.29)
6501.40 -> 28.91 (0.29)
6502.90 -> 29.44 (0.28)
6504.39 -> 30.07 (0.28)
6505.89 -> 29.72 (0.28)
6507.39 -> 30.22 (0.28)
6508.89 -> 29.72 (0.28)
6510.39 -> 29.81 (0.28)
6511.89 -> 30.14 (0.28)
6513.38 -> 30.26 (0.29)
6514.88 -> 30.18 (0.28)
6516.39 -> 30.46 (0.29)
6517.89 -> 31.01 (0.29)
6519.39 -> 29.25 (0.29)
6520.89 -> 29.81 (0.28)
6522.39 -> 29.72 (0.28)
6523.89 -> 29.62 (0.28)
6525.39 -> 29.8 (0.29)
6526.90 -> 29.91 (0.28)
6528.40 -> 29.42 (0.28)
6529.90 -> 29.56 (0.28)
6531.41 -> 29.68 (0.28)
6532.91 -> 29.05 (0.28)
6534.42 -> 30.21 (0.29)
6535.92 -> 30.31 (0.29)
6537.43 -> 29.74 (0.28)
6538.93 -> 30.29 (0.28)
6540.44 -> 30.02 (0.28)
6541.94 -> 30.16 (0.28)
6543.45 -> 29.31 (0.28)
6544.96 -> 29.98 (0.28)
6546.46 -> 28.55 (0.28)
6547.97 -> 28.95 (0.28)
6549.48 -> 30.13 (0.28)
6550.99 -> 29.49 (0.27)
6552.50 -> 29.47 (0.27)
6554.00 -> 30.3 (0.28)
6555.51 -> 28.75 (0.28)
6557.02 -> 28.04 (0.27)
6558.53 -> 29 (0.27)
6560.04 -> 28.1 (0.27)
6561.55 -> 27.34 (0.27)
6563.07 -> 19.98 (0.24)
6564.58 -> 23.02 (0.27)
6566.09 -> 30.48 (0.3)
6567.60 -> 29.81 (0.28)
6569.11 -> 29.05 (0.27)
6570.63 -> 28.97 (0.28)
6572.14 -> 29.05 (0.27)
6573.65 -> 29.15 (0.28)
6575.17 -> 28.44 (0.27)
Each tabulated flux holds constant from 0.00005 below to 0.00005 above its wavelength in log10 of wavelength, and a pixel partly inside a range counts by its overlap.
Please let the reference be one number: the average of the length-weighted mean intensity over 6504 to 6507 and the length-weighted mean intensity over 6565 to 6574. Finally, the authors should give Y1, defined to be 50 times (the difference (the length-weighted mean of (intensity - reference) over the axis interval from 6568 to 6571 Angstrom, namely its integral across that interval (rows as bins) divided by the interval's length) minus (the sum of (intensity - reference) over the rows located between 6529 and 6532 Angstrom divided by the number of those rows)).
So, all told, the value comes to -25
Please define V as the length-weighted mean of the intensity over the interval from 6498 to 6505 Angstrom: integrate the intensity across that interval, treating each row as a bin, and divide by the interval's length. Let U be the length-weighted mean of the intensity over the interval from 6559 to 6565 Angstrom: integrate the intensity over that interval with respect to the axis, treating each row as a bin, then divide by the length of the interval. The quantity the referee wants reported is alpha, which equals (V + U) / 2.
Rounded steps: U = 24.9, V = 29.1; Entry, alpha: 27.0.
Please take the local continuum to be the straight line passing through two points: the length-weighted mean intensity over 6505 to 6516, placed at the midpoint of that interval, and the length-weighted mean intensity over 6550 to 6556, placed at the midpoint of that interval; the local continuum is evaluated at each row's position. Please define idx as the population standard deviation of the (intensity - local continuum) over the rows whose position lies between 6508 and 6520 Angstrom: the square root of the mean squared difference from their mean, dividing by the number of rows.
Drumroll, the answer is 0.50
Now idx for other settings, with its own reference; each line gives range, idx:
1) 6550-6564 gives 2.87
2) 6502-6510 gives 0.29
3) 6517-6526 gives 0.53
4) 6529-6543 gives 0.42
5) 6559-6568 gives 3.76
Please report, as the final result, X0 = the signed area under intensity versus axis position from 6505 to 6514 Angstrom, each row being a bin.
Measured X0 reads 270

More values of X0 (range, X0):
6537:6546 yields 269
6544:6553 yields 265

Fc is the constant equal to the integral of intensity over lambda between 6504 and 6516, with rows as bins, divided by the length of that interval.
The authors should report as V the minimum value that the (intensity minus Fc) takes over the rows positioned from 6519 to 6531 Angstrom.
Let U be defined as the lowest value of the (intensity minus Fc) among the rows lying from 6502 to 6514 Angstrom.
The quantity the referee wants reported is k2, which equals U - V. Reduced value 0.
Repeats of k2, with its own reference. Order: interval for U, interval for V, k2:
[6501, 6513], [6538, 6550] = 0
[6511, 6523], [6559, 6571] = 9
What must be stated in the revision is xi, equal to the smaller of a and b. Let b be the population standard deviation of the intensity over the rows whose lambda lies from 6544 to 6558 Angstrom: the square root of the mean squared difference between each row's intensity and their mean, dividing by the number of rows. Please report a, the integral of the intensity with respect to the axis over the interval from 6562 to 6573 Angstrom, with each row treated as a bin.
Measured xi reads 0.73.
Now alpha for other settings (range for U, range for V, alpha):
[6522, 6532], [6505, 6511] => 29.8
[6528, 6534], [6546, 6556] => 29.4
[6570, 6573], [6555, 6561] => 28.8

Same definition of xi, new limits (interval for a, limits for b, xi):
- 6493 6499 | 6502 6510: 0.28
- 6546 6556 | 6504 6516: 0.21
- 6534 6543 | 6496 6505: 1.13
